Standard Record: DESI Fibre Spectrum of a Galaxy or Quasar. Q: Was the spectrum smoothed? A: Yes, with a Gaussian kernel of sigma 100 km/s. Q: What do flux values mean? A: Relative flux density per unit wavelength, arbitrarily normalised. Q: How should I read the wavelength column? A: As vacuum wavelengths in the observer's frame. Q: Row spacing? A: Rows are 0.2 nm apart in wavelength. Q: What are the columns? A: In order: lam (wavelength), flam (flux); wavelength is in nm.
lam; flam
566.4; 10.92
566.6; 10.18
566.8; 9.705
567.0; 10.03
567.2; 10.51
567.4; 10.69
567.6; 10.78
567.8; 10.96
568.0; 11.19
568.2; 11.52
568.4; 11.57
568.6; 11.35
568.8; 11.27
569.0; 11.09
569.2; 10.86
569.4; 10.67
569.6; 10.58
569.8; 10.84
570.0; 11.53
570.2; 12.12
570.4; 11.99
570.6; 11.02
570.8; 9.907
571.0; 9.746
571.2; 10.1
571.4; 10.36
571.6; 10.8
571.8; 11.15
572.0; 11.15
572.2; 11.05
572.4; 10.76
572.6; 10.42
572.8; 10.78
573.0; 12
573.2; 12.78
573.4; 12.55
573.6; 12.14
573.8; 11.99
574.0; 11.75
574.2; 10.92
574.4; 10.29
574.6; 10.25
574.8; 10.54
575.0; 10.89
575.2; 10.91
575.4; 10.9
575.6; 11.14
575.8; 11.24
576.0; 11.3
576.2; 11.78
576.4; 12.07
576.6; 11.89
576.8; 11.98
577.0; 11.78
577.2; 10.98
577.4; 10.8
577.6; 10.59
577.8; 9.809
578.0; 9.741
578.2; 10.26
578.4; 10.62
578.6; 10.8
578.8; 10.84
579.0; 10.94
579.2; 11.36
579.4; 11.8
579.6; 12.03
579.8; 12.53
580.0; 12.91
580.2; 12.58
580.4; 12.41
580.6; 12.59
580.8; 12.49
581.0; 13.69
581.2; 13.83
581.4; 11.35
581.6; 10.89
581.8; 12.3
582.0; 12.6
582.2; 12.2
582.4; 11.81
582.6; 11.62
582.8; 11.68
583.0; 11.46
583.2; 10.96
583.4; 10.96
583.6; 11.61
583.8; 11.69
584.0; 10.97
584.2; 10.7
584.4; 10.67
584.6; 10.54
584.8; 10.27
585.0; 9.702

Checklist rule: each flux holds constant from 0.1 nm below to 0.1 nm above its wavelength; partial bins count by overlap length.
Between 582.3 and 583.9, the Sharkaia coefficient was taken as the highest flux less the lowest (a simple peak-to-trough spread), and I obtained 0.85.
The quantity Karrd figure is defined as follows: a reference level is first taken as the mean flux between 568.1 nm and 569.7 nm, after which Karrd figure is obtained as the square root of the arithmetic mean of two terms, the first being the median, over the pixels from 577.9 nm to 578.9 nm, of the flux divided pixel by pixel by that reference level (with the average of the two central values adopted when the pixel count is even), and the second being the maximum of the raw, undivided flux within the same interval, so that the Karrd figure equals 2.43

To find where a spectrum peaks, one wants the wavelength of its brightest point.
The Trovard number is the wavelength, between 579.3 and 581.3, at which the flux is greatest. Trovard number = 581.2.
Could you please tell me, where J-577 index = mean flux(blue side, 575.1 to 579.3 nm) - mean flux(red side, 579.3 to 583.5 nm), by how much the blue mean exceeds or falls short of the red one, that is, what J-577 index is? -1.1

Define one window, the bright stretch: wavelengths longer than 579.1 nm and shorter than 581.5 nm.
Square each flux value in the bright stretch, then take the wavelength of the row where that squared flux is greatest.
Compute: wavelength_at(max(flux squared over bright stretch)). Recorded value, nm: 581.2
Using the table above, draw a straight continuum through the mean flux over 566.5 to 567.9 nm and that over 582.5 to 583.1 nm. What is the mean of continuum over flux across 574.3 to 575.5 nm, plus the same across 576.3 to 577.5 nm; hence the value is 1.998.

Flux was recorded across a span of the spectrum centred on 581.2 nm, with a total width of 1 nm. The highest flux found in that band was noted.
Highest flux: 13.83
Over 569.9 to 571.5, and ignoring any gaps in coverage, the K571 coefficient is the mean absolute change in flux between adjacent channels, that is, 0.51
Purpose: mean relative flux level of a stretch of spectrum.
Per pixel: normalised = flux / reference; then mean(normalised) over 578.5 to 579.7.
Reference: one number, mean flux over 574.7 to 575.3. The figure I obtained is 1.05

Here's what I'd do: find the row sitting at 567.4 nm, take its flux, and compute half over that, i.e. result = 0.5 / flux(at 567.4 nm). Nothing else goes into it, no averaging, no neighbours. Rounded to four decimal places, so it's 0.0468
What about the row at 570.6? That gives 0.0454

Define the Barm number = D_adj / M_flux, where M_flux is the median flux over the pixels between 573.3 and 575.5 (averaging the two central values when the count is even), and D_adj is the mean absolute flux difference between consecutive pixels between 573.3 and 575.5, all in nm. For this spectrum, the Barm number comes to 0.027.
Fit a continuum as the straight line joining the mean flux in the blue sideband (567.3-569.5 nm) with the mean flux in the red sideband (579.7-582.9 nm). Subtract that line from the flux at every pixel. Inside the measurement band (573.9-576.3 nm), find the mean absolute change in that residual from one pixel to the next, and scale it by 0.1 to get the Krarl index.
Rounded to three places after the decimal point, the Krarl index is 0.027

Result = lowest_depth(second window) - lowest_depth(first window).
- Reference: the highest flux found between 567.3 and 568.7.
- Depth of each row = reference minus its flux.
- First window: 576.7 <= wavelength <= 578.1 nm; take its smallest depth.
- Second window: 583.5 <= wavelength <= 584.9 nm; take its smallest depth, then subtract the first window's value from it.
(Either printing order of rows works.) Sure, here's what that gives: 0.3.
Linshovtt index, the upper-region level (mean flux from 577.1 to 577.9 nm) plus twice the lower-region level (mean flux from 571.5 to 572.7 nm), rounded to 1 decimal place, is 32.3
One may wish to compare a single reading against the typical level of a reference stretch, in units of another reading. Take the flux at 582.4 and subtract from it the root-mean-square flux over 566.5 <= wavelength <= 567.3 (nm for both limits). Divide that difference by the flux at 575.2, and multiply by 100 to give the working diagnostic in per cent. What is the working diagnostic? 16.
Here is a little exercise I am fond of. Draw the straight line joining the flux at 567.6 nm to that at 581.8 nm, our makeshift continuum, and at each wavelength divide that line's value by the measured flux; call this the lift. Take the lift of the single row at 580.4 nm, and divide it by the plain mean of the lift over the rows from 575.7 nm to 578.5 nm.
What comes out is 0.91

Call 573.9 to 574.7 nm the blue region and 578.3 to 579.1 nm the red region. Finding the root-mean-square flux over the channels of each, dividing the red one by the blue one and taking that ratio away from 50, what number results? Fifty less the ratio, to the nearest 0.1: 49.0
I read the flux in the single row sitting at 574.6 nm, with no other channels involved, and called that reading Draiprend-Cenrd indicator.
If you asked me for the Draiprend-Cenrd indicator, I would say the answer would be 10.25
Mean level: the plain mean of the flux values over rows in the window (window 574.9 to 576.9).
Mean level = 11.4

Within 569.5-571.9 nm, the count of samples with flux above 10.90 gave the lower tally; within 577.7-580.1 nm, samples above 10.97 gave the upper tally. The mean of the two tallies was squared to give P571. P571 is 25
